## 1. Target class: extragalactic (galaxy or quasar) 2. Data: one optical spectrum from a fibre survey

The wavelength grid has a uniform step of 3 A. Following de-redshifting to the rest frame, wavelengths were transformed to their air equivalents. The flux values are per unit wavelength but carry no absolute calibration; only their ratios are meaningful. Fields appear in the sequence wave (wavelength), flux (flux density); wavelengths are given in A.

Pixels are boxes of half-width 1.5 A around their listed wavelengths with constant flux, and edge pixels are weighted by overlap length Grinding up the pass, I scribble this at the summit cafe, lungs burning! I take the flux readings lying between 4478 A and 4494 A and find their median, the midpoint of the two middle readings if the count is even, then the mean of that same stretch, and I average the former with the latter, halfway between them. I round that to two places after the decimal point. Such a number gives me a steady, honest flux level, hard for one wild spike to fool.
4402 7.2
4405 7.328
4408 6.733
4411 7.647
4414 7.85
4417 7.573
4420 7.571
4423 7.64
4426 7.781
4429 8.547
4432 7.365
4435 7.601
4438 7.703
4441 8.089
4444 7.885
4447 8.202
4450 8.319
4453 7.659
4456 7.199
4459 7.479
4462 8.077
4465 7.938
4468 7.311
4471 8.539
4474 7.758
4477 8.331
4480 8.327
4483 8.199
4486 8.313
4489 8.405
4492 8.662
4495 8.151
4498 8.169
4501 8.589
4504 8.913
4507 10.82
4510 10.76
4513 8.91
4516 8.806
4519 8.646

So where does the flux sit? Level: 8.35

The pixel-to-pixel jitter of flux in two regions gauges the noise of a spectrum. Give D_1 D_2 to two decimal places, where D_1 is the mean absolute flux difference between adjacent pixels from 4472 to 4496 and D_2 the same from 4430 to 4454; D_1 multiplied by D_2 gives 0.07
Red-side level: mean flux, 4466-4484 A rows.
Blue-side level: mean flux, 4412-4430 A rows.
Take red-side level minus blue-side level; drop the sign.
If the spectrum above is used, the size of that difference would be 0.3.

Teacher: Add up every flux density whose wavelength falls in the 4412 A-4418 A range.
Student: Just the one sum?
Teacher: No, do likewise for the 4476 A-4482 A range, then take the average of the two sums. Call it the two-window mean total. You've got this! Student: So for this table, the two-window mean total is 16.0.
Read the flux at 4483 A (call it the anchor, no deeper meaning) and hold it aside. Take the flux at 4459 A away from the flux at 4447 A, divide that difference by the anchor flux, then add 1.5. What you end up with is 1.59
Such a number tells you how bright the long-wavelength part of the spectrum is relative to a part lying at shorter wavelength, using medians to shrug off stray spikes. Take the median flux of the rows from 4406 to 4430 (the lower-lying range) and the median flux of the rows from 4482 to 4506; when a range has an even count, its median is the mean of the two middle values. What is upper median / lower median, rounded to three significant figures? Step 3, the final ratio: 1.09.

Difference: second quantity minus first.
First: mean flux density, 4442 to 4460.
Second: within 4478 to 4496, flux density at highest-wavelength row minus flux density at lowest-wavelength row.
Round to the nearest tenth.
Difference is -8.0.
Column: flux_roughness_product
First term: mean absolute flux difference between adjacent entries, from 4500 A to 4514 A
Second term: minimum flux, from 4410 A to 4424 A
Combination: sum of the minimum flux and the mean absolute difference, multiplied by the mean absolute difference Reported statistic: 8.9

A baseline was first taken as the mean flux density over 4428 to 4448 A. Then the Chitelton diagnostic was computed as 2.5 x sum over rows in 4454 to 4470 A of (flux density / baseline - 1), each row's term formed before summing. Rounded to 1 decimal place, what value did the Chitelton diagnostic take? -0.5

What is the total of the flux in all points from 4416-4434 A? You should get 46.5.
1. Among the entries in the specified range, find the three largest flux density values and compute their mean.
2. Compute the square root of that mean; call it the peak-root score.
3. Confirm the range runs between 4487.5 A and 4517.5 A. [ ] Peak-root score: 3.19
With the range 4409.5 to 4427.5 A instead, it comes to 2.79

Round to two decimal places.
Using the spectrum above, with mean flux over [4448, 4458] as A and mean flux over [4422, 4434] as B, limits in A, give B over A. 1.01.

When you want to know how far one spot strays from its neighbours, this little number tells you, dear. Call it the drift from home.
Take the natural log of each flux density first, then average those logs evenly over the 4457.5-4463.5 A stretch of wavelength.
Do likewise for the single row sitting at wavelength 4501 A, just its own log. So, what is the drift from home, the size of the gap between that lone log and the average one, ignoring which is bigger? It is 0.10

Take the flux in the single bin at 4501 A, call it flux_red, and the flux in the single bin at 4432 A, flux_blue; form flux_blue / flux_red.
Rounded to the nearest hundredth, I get 0.86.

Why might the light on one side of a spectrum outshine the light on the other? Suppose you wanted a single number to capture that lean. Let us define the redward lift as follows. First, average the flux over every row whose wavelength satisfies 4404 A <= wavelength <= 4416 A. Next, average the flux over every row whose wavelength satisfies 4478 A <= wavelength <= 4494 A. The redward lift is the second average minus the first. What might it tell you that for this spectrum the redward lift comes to 1.0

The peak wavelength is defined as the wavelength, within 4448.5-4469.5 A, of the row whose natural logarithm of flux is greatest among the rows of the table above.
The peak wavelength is 4450 A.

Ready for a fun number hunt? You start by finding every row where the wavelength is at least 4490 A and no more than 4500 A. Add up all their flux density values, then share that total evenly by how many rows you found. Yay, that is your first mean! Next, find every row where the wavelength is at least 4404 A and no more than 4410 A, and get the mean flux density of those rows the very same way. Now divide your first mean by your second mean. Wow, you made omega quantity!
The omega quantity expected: 1.18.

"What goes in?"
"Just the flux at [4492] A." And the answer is 8.662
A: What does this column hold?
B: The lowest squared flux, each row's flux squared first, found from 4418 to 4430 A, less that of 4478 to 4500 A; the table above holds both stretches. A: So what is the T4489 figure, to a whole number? -9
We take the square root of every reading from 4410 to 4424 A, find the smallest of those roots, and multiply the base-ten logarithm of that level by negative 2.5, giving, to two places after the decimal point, -1.10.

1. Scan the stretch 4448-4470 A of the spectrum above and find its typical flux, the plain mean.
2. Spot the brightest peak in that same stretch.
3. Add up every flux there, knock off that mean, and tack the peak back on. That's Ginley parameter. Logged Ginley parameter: 54.6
